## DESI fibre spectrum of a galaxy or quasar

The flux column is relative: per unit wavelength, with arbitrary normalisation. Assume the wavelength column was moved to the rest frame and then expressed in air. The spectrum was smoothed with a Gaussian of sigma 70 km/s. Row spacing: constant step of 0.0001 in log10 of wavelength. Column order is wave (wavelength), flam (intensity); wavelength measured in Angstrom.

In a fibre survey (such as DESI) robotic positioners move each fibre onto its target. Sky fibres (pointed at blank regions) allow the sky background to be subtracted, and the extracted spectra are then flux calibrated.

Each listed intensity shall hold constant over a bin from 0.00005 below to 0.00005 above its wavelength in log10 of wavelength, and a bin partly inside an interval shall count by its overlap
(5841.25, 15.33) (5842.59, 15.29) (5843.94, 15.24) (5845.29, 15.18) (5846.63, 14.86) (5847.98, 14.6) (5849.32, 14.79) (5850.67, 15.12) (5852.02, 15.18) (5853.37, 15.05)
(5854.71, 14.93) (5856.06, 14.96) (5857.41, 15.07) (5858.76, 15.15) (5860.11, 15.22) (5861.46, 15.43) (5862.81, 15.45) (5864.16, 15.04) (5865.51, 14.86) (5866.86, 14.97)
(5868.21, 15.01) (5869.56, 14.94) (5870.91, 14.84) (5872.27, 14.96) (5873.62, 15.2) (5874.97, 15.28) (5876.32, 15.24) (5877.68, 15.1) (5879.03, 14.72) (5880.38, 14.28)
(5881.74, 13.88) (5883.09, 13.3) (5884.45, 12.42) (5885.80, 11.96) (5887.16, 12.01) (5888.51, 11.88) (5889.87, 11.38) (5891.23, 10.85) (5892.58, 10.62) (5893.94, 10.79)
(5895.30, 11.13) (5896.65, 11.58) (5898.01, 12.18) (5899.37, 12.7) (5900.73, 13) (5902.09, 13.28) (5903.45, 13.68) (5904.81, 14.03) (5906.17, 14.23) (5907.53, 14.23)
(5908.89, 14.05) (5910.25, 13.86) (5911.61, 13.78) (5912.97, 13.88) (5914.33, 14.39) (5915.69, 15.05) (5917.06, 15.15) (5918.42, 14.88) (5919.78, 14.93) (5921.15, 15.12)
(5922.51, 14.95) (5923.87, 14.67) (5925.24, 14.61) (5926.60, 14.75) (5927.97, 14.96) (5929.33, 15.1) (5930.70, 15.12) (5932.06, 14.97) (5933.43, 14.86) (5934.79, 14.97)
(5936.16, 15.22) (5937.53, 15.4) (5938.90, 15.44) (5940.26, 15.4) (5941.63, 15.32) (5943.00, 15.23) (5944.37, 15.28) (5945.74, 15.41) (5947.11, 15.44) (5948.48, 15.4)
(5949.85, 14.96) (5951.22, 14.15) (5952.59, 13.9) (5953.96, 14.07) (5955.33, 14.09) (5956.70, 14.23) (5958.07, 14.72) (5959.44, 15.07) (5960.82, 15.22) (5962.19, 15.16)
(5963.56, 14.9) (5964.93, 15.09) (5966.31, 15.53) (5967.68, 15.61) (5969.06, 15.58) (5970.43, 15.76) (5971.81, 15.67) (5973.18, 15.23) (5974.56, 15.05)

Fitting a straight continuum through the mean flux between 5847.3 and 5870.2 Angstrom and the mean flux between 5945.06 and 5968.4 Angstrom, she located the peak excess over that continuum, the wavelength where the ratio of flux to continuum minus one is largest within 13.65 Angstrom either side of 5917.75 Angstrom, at 5917.06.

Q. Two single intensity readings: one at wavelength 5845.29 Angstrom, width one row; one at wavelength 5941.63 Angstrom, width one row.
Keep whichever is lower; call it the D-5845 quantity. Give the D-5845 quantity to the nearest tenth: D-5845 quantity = 15.2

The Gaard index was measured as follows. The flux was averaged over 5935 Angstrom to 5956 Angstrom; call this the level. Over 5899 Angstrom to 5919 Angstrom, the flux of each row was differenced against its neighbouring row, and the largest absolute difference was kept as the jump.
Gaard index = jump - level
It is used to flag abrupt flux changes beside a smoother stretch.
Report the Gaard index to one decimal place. -14.3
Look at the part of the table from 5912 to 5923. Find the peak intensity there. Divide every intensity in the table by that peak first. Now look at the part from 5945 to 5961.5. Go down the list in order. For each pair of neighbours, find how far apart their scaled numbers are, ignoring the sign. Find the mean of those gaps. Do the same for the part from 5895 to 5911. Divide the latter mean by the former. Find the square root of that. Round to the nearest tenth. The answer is 1.1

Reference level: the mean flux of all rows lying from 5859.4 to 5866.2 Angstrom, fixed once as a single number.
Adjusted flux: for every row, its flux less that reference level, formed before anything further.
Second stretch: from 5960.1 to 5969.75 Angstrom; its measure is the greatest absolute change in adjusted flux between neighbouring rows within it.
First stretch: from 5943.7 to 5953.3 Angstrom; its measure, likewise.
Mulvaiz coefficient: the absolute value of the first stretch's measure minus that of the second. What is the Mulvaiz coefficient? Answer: 0.37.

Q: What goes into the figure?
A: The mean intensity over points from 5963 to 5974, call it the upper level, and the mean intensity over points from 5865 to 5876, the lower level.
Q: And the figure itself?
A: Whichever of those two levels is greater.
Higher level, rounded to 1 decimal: 15.4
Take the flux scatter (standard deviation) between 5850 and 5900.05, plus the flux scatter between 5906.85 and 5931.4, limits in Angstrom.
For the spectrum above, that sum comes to 2.1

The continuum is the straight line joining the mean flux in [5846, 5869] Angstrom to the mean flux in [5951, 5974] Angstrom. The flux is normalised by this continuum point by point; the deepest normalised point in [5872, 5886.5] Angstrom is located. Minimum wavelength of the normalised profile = 5885.80 Angstrom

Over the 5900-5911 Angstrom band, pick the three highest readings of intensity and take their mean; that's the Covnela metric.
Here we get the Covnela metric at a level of 14.2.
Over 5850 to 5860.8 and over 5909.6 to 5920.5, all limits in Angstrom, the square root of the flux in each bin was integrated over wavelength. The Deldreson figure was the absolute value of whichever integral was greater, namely 41.9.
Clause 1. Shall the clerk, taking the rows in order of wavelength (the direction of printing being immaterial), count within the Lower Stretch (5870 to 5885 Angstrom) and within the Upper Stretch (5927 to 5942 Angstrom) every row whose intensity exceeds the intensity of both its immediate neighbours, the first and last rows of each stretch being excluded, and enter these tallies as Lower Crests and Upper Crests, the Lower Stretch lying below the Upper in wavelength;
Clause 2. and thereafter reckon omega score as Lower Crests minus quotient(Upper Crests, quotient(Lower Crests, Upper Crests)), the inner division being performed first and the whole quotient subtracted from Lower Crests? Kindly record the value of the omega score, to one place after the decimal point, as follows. -3.0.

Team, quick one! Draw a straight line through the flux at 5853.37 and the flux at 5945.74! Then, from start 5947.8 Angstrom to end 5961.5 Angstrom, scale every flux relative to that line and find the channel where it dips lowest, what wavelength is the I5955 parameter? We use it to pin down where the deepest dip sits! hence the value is 5952.59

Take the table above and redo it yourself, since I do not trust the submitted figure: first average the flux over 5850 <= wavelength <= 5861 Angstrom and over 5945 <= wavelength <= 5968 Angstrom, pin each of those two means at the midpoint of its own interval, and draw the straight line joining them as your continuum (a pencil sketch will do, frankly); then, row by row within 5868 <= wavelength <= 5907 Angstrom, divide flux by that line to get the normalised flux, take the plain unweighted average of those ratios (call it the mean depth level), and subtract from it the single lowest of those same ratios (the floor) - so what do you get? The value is 0.17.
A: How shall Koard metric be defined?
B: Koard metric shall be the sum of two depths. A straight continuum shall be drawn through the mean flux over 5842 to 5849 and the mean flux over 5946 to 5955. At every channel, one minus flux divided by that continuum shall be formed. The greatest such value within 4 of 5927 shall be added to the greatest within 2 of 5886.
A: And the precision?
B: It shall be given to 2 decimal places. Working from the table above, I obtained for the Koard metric 0.21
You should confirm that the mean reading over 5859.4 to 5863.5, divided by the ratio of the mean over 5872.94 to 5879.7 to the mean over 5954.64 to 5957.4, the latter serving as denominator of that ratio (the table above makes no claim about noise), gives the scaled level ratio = 14.4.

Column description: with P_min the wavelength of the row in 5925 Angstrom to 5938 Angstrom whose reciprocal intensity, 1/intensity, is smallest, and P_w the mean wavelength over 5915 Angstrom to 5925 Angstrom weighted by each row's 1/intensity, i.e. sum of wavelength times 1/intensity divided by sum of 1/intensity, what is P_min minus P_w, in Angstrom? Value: 17.7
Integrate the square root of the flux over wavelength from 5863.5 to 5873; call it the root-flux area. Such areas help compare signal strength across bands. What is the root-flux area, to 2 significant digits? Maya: 37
